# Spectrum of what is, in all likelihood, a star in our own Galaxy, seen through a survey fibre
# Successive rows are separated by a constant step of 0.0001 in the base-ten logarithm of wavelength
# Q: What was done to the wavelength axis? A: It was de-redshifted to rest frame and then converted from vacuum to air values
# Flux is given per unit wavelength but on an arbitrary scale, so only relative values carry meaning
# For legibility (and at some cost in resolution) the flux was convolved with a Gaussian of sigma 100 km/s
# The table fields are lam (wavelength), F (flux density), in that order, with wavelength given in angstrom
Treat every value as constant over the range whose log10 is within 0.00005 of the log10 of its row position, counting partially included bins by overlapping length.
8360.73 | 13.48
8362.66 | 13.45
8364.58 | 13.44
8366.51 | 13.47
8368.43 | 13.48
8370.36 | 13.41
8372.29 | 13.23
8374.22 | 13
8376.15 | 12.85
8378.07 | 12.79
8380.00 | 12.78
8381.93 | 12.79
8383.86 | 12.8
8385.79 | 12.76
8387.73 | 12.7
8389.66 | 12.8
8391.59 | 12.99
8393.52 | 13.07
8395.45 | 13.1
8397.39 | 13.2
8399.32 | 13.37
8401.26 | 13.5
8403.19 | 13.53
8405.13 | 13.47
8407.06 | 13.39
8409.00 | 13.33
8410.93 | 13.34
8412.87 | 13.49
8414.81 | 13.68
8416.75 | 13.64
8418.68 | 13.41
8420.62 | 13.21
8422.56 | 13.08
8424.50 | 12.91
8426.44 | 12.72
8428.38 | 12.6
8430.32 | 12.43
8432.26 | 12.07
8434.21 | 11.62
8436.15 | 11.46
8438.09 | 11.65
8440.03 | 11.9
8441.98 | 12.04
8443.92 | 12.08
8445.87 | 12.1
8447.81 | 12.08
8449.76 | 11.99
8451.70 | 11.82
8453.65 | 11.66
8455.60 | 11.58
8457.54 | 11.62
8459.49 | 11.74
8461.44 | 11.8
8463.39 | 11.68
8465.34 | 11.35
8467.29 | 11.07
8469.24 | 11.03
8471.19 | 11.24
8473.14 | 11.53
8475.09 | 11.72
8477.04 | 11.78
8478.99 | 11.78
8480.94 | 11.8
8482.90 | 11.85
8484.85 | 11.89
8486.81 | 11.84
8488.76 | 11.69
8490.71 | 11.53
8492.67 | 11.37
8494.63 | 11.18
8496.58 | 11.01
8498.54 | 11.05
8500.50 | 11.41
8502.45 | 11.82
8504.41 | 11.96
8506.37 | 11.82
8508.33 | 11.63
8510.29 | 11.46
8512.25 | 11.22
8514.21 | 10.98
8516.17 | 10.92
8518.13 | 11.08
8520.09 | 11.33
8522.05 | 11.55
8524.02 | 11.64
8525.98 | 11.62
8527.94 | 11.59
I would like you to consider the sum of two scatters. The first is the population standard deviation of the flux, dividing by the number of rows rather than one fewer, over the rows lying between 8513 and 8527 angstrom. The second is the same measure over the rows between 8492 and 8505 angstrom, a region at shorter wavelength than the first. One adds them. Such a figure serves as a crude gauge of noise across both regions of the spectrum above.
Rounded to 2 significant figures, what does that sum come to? 0.63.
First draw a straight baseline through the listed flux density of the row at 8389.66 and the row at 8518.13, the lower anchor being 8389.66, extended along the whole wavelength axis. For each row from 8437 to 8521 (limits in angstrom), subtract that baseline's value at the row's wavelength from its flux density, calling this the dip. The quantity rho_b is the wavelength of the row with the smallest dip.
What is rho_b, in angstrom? 8469.24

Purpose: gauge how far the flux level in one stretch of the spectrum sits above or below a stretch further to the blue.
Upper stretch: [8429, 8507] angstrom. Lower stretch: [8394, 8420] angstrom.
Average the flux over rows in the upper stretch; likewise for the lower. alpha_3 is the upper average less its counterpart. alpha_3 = -1.7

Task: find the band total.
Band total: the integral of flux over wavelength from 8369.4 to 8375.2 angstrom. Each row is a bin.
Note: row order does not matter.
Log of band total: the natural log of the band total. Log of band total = 4.34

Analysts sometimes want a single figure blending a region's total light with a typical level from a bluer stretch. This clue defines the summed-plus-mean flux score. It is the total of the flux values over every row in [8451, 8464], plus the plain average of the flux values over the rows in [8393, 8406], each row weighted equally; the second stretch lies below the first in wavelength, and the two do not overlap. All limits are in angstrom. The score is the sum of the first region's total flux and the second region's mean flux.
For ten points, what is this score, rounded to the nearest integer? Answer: 95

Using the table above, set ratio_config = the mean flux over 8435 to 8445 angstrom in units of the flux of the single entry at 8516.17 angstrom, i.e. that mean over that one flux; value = 1.08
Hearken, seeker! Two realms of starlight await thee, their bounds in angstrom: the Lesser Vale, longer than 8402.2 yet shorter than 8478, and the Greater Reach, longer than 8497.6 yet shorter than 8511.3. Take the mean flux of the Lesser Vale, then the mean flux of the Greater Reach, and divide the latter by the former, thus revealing 0.94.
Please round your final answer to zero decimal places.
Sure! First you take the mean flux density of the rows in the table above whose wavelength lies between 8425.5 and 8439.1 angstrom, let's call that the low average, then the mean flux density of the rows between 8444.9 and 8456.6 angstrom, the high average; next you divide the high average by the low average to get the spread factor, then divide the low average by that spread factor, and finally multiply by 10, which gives 123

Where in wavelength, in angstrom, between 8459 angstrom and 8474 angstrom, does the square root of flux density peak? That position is 8461.44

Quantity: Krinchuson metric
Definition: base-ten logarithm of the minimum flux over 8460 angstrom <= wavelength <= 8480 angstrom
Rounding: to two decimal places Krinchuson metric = 1.04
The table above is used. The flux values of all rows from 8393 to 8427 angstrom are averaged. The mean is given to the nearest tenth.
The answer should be 13.3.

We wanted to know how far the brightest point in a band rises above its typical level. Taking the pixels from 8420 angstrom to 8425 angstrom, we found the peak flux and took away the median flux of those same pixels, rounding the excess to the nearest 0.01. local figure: 0.13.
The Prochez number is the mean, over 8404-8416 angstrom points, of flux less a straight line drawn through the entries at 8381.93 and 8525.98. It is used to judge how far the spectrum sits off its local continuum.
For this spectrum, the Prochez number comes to 0.89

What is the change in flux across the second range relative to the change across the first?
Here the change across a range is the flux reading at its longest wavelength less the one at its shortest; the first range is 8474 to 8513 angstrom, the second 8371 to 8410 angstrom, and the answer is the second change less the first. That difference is 0.6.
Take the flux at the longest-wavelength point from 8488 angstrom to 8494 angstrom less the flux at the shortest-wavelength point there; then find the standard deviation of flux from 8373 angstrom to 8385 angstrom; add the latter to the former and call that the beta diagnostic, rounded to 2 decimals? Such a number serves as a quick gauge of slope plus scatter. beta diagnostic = -0.24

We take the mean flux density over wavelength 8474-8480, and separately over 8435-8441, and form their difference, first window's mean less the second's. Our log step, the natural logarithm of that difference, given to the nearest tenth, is -2.4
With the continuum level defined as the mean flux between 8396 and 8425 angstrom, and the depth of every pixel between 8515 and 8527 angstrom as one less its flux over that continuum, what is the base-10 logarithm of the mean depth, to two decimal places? -0.82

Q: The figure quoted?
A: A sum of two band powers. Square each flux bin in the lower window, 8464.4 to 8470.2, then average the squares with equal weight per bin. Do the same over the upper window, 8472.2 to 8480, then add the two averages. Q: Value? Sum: 261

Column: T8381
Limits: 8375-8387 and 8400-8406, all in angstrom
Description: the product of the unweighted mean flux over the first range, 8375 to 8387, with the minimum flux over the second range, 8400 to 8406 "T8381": 172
